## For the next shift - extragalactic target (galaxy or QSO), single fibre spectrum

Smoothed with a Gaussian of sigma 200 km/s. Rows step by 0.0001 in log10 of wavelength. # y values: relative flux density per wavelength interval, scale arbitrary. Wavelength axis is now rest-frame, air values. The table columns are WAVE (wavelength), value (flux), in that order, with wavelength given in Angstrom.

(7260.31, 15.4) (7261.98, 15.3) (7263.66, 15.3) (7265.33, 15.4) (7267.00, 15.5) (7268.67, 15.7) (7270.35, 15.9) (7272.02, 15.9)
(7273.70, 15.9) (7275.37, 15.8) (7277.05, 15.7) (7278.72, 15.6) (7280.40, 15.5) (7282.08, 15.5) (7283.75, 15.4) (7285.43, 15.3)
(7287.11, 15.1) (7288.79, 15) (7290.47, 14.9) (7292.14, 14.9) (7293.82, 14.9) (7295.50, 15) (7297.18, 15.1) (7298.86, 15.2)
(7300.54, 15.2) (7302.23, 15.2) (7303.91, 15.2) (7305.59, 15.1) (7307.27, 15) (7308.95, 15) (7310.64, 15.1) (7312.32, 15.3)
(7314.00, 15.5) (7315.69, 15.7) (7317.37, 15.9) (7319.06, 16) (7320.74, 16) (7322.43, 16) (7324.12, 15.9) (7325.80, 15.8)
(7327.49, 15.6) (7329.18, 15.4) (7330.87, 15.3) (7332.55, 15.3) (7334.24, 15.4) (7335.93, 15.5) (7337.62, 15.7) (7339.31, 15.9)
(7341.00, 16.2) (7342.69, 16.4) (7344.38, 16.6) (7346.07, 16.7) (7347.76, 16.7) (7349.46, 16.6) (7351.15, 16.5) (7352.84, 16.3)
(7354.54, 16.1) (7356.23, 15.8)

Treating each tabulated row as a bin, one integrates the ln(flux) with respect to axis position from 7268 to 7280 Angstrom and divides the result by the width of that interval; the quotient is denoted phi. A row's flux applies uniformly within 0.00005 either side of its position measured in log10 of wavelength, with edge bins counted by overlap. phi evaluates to 2.76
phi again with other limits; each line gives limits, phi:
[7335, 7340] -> 2.75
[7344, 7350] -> 2.81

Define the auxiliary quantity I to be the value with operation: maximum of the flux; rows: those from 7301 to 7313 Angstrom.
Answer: 15.3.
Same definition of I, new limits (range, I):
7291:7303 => 15.2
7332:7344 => 16.4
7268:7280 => 15.9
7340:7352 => 16.7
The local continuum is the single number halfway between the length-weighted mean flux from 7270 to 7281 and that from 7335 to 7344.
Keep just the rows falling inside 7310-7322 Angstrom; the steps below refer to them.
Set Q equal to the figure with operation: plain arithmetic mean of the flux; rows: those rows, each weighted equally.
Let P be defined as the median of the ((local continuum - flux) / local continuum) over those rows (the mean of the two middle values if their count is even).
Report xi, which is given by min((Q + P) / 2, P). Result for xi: 0.010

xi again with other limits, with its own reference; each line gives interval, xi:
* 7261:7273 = 0.023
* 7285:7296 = 0.054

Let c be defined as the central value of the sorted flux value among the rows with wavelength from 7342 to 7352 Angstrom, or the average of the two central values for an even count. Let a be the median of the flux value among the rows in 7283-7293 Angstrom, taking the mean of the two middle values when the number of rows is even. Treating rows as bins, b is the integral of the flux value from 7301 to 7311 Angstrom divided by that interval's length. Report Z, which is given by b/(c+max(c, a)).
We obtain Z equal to 0.455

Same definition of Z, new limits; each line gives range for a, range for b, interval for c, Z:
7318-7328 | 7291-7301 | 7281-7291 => 0.483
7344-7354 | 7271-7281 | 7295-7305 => 0.495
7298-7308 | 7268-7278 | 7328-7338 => 0.513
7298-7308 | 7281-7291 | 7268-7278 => 0.480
